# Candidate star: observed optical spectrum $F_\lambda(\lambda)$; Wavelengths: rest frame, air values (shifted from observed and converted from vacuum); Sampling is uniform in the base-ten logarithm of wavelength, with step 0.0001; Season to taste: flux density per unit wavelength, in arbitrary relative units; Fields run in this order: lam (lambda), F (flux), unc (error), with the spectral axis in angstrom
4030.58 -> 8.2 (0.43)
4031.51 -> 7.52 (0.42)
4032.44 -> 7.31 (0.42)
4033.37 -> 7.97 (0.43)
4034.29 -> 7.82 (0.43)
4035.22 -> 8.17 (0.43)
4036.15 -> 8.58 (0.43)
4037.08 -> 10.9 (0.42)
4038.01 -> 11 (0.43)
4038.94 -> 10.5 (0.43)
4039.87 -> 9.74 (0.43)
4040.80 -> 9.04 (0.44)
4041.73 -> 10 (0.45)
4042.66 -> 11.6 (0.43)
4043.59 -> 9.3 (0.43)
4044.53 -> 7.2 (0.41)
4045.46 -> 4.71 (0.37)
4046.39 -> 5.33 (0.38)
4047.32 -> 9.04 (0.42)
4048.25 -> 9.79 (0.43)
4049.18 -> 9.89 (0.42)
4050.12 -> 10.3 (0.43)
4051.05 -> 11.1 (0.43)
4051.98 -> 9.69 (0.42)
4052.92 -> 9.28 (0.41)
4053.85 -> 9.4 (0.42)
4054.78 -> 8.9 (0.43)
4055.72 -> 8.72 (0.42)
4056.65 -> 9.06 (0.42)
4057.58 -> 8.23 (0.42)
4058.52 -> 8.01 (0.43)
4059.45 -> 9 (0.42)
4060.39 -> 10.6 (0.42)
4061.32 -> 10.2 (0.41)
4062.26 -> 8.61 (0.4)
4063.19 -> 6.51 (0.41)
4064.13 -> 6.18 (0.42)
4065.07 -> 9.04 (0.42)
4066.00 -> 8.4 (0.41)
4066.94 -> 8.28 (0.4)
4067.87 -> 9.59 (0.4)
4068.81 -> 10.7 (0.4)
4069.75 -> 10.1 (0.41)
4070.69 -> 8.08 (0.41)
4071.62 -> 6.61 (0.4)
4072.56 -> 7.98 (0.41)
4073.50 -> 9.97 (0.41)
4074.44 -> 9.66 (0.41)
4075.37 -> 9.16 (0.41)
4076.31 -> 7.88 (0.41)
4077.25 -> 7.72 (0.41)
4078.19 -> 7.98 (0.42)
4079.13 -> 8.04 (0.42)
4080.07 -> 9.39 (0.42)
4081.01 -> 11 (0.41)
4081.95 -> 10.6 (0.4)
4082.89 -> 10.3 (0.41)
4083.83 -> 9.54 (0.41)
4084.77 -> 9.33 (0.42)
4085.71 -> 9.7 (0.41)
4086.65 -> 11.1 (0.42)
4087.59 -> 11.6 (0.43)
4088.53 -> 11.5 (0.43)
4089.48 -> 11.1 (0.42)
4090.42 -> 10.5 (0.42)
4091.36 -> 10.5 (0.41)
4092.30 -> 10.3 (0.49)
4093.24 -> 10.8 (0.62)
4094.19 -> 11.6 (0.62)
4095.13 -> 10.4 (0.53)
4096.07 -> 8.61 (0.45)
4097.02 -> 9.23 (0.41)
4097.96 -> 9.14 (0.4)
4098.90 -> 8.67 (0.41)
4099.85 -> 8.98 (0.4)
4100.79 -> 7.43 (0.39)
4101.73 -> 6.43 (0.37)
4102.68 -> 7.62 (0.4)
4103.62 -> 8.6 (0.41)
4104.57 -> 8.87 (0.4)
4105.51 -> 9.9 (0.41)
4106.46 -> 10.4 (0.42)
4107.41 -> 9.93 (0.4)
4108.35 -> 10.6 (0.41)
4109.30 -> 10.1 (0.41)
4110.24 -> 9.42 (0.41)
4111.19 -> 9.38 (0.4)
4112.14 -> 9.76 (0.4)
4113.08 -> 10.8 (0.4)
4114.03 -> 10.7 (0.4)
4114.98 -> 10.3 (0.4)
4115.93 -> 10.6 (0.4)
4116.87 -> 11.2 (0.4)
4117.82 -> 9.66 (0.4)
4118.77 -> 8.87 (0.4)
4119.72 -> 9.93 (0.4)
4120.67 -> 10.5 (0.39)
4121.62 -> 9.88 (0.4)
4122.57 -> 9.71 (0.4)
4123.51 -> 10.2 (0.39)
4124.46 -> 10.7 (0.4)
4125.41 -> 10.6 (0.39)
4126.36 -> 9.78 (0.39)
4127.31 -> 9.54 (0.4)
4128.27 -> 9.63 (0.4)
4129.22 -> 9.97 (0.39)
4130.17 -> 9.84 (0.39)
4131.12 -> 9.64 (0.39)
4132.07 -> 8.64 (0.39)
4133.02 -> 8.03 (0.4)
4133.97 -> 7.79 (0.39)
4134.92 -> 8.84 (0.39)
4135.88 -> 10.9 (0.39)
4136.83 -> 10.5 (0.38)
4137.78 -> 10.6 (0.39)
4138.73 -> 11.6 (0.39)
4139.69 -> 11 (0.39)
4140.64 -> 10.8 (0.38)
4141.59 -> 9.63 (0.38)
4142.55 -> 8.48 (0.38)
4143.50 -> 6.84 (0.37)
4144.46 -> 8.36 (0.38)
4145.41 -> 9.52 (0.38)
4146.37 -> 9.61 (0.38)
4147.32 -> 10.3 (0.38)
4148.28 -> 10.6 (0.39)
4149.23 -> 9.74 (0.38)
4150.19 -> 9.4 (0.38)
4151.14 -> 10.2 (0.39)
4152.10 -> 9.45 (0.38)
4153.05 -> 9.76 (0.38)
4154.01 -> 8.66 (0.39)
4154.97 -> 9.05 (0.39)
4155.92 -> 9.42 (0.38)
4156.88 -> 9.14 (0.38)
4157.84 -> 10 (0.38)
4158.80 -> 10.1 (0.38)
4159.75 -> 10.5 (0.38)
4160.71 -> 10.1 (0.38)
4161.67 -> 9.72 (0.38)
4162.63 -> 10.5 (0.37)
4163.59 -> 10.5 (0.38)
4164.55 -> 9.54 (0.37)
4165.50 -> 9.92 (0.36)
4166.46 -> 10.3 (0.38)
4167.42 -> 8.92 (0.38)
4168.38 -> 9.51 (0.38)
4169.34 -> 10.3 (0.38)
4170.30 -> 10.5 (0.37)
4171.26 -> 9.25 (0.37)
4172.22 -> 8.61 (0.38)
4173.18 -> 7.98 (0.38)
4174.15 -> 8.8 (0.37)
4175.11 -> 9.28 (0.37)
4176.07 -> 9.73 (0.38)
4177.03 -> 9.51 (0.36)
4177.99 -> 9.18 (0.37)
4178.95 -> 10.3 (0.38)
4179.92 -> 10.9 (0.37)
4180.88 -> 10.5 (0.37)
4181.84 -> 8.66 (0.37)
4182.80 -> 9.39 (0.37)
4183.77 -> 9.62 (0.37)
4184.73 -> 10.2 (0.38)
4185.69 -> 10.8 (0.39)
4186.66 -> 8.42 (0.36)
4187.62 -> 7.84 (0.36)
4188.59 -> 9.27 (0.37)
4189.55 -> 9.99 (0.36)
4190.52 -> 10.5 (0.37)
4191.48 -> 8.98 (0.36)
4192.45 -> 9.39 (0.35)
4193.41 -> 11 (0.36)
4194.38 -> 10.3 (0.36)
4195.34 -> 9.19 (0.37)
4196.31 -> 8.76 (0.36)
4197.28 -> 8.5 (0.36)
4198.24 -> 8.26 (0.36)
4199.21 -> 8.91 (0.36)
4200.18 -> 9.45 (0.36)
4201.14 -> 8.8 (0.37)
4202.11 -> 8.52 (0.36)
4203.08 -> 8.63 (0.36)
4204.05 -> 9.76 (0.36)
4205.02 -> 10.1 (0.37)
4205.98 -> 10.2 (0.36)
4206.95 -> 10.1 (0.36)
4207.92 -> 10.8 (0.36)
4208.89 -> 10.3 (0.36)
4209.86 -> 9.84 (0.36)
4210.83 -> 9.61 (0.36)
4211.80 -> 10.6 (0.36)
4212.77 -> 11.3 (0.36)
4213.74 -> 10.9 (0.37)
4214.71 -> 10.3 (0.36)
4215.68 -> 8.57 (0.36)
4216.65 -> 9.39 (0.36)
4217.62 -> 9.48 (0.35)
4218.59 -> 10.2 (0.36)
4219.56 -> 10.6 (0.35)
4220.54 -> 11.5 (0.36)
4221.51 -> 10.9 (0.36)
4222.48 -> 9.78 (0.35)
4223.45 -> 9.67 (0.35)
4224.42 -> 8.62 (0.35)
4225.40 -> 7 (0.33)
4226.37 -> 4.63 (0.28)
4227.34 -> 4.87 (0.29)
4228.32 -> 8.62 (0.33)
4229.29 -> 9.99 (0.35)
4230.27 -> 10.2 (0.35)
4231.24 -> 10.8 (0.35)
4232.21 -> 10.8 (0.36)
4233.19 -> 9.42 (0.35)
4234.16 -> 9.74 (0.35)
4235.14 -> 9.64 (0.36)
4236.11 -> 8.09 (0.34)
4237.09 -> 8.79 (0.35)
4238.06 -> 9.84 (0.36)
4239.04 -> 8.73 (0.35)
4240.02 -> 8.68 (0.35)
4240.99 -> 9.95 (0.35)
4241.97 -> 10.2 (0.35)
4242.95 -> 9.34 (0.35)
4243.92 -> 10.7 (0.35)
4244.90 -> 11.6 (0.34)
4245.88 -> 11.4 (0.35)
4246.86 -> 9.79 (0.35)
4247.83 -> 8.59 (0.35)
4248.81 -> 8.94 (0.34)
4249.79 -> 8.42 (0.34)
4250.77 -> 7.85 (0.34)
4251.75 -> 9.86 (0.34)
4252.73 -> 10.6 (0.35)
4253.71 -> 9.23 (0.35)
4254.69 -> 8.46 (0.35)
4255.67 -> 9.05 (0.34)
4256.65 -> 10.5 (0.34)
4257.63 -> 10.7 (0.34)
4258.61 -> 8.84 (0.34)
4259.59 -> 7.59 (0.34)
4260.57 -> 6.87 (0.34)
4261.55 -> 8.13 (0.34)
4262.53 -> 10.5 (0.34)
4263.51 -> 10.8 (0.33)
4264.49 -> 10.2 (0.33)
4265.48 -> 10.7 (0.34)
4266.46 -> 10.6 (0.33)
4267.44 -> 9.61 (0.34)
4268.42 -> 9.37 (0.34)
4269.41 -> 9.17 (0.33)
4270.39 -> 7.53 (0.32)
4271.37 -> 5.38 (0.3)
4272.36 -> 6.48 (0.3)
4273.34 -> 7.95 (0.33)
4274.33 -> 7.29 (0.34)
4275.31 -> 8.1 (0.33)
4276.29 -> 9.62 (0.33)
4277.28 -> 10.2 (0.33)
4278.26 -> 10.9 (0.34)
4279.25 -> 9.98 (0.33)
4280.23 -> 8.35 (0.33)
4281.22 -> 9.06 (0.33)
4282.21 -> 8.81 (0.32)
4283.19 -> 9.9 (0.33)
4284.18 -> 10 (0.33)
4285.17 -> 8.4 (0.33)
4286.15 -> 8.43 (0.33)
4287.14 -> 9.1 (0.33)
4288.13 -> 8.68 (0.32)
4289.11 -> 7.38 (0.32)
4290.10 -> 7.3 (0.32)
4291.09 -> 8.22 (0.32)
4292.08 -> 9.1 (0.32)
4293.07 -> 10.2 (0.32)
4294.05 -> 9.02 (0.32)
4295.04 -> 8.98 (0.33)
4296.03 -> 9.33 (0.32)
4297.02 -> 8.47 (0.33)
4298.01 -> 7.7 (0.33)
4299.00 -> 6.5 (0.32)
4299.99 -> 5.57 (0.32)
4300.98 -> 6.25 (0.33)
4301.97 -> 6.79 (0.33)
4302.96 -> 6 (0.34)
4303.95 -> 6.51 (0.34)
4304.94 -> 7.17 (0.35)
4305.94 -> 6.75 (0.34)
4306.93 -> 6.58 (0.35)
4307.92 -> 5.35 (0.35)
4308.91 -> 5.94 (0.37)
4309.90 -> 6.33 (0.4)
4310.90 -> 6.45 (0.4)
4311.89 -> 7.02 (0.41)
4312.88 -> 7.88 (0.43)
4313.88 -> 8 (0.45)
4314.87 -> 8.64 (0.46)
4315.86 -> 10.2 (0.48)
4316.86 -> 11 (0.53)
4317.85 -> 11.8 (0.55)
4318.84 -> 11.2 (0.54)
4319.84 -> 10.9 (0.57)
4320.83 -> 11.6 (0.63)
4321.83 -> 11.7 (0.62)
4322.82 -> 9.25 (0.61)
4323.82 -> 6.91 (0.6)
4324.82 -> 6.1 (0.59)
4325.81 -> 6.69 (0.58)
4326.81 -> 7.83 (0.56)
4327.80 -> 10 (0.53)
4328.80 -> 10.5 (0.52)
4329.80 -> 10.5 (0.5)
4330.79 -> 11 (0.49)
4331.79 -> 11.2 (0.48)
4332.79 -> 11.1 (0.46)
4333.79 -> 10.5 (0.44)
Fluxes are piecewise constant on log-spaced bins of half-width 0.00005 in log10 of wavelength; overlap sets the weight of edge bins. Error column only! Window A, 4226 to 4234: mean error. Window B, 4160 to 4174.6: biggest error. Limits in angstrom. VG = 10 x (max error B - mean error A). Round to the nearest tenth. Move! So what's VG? 0.5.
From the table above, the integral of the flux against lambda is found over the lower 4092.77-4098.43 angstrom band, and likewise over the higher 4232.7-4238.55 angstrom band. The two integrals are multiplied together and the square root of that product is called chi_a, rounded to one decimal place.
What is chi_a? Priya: 55.2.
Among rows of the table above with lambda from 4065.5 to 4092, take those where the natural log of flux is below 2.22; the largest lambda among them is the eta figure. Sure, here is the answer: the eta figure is 4079.13 angstrom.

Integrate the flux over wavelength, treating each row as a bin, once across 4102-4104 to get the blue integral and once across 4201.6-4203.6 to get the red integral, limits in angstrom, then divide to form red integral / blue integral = 1.1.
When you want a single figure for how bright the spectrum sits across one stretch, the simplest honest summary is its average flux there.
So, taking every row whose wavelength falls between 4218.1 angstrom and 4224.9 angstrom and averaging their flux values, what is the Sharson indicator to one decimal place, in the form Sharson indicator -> 10.2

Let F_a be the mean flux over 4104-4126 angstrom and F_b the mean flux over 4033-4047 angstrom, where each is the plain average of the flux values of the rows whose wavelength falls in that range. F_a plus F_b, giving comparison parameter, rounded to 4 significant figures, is 18.88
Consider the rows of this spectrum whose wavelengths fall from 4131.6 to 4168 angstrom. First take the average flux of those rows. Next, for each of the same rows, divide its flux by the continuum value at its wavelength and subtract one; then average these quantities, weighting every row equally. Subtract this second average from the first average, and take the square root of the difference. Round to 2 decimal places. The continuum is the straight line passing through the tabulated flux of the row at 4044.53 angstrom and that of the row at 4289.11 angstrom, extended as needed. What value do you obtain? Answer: 3.05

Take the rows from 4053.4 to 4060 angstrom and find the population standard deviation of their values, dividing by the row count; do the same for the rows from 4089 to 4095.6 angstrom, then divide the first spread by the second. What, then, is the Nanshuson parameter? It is 1.0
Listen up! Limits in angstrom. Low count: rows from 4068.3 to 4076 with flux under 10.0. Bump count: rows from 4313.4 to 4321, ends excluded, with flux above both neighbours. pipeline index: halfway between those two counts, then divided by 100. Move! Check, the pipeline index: 0.035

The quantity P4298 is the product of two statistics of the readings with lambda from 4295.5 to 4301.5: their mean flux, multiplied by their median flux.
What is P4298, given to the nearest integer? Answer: 52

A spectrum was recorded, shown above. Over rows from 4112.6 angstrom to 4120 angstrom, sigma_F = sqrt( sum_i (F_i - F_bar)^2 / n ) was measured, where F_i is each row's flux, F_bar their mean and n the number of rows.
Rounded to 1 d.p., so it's 0.7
